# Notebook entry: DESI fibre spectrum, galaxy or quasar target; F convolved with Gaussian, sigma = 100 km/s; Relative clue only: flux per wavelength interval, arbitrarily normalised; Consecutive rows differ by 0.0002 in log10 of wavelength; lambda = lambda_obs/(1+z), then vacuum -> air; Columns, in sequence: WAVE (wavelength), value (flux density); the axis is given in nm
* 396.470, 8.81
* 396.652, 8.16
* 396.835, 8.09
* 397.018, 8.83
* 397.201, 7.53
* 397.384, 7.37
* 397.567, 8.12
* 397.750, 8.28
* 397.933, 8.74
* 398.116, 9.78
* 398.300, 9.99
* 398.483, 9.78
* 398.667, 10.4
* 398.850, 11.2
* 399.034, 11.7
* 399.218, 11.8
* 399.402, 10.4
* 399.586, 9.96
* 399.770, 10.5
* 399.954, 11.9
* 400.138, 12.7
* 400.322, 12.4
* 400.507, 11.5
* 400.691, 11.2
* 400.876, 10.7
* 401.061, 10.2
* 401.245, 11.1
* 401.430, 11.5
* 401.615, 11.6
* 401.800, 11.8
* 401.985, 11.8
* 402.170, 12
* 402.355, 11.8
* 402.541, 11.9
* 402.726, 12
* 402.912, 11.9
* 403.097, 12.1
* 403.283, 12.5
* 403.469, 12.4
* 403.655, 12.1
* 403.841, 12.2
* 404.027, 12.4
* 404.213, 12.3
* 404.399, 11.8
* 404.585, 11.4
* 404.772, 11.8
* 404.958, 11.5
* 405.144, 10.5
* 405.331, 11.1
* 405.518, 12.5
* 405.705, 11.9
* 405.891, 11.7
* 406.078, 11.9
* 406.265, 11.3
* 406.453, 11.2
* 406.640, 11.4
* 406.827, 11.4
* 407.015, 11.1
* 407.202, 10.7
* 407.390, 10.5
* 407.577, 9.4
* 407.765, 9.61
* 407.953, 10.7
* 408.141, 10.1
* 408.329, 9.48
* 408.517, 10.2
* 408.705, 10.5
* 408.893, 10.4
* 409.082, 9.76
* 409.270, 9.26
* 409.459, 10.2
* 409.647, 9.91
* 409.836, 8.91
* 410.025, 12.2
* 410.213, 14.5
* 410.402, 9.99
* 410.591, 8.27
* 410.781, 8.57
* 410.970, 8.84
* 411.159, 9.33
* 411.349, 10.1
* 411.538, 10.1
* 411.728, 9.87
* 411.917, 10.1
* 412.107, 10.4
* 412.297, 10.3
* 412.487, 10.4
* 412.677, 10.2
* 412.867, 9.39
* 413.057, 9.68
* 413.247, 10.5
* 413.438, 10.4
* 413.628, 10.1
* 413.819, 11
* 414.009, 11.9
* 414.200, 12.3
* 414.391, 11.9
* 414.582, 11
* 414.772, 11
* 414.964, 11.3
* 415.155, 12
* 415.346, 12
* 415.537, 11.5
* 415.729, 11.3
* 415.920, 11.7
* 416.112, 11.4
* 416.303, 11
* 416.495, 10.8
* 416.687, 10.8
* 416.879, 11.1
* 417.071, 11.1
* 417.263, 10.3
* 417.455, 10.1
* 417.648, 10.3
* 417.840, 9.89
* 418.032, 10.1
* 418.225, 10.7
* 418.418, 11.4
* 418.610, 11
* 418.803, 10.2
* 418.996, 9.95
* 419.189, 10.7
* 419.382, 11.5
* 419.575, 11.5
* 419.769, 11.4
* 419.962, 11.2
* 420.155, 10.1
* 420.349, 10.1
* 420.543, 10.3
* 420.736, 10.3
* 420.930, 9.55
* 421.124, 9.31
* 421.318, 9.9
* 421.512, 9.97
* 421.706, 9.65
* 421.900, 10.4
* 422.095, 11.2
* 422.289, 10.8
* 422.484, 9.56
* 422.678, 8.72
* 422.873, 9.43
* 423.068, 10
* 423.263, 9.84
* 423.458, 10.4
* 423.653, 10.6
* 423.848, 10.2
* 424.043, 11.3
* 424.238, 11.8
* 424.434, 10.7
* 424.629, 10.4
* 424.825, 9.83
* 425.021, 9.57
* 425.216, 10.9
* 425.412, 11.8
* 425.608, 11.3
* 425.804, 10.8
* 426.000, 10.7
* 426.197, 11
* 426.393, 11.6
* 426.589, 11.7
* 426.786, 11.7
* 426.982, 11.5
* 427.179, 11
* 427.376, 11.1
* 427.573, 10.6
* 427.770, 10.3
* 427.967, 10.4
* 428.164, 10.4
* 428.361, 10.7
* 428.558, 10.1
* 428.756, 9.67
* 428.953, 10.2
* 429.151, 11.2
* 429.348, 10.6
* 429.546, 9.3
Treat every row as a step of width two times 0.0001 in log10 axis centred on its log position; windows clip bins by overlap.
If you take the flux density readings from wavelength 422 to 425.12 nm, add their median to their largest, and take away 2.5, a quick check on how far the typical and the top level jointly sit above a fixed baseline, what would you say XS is 19.6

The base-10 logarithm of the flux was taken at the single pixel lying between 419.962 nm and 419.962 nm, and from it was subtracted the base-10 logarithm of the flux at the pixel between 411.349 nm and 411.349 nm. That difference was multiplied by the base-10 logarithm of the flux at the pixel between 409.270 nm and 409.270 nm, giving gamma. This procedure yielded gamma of 0.04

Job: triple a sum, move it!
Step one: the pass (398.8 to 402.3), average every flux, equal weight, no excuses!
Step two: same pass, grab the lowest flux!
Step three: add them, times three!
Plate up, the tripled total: 64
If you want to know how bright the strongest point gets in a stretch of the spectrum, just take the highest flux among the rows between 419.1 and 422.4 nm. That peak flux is 11.5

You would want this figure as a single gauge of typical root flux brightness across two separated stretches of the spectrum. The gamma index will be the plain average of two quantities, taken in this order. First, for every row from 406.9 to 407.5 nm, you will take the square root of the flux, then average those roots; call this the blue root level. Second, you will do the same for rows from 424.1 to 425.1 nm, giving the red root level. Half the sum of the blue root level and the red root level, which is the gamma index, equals 3.26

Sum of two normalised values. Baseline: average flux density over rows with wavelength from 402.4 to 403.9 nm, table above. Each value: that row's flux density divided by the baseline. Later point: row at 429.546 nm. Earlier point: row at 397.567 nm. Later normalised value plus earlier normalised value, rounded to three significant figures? 1.44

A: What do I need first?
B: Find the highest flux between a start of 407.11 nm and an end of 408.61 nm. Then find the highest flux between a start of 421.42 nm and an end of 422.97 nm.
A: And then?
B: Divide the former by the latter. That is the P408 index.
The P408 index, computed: 0.96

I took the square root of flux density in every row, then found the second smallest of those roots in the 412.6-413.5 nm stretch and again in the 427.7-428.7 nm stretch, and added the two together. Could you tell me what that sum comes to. 6.32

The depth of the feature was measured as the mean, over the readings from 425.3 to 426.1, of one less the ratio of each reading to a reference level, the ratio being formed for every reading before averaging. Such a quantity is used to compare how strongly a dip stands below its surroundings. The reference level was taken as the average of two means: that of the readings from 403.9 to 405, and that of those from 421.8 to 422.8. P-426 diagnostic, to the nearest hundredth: -0.01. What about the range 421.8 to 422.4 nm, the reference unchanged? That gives 0.02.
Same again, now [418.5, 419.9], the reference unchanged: 0.01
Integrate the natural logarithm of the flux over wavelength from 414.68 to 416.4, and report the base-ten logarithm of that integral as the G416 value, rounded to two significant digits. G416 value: 0.62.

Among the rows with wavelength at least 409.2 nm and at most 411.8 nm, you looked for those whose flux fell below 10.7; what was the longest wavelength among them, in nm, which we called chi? 411.728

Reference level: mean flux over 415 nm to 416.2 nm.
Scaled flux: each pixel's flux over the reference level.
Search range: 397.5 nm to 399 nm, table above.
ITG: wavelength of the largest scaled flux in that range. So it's 398.850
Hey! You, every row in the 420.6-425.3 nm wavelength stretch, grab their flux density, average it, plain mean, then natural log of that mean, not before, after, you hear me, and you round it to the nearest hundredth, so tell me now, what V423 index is 2.32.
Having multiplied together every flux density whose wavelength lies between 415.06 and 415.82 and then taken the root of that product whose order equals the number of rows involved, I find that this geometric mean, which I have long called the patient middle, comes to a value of 11.7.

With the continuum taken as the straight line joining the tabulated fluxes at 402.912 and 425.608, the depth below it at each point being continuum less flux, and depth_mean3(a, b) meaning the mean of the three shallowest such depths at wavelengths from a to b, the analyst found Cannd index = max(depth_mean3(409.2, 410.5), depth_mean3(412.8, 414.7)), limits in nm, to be -0.4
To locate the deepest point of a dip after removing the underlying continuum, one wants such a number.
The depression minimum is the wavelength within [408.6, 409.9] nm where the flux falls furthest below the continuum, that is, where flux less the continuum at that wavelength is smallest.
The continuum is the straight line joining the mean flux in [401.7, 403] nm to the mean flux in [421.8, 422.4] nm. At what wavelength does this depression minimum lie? 409.836 nm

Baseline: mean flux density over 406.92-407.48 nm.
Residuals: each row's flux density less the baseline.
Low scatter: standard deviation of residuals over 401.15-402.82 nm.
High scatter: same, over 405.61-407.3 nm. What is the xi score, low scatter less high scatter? -0.10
